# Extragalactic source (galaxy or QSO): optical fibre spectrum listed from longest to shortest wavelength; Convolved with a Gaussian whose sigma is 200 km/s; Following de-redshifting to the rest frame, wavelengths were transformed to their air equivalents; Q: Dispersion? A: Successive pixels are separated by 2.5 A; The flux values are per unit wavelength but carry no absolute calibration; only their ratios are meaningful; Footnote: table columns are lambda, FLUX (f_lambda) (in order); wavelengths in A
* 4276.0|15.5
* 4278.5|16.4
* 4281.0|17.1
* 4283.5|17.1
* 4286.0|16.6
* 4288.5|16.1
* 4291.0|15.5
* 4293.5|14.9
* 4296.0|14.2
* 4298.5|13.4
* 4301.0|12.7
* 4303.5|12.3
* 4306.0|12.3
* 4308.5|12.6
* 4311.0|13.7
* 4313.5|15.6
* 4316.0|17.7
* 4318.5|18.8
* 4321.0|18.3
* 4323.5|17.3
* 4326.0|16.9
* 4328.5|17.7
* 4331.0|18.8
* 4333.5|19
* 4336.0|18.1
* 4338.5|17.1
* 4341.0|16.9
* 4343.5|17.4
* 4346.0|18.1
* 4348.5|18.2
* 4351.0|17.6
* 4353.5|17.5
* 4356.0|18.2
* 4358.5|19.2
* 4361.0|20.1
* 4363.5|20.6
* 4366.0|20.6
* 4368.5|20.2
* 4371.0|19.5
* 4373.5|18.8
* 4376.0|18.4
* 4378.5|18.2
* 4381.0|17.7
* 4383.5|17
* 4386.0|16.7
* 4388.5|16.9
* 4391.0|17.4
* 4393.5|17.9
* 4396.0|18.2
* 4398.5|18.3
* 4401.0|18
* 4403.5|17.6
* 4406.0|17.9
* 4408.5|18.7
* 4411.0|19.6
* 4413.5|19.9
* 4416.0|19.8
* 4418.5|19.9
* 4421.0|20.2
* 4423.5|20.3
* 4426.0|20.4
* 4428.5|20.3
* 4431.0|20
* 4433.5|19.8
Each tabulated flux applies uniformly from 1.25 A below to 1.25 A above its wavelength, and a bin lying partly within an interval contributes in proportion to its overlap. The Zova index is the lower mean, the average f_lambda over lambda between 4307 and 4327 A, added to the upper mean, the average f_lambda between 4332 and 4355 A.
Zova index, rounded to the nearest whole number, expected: 34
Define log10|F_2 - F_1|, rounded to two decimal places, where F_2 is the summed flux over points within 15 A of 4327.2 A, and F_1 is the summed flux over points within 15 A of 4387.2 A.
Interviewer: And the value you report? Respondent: 0.11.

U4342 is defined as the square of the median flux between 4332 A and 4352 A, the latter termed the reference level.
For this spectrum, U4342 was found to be 319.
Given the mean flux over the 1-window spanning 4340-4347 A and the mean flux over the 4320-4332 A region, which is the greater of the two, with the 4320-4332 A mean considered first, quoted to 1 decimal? 17.8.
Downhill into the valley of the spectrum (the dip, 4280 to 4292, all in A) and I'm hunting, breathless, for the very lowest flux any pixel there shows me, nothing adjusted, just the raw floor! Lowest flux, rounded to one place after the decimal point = 15.5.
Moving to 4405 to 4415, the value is 17.9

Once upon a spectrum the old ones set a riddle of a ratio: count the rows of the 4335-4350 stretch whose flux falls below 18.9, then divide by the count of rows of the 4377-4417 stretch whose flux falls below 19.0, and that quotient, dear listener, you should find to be 0.46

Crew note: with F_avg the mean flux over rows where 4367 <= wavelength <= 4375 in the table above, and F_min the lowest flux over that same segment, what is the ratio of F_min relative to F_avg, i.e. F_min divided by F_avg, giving 0.964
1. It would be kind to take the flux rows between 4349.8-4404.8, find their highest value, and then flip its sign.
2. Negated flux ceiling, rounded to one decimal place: -20.6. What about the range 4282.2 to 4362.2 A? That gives -20.1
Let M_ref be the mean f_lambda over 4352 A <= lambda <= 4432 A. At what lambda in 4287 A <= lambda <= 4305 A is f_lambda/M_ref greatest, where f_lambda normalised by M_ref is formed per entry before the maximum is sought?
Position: 4288.5 A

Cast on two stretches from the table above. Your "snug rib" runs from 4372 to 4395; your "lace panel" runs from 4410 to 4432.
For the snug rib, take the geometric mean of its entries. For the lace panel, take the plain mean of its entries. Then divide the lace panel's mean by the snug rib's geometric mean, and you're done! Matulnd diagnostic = 1.14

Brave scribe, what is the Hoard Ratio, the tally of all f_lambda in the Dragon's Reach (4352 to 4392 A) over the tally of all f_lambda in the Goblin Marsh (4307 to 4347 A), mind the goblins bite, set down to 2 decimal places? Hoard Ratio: 1.08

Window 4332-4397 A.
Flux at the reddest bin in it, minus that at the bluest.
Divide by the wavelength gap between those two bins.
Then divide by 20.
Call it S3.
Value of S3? -0.001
